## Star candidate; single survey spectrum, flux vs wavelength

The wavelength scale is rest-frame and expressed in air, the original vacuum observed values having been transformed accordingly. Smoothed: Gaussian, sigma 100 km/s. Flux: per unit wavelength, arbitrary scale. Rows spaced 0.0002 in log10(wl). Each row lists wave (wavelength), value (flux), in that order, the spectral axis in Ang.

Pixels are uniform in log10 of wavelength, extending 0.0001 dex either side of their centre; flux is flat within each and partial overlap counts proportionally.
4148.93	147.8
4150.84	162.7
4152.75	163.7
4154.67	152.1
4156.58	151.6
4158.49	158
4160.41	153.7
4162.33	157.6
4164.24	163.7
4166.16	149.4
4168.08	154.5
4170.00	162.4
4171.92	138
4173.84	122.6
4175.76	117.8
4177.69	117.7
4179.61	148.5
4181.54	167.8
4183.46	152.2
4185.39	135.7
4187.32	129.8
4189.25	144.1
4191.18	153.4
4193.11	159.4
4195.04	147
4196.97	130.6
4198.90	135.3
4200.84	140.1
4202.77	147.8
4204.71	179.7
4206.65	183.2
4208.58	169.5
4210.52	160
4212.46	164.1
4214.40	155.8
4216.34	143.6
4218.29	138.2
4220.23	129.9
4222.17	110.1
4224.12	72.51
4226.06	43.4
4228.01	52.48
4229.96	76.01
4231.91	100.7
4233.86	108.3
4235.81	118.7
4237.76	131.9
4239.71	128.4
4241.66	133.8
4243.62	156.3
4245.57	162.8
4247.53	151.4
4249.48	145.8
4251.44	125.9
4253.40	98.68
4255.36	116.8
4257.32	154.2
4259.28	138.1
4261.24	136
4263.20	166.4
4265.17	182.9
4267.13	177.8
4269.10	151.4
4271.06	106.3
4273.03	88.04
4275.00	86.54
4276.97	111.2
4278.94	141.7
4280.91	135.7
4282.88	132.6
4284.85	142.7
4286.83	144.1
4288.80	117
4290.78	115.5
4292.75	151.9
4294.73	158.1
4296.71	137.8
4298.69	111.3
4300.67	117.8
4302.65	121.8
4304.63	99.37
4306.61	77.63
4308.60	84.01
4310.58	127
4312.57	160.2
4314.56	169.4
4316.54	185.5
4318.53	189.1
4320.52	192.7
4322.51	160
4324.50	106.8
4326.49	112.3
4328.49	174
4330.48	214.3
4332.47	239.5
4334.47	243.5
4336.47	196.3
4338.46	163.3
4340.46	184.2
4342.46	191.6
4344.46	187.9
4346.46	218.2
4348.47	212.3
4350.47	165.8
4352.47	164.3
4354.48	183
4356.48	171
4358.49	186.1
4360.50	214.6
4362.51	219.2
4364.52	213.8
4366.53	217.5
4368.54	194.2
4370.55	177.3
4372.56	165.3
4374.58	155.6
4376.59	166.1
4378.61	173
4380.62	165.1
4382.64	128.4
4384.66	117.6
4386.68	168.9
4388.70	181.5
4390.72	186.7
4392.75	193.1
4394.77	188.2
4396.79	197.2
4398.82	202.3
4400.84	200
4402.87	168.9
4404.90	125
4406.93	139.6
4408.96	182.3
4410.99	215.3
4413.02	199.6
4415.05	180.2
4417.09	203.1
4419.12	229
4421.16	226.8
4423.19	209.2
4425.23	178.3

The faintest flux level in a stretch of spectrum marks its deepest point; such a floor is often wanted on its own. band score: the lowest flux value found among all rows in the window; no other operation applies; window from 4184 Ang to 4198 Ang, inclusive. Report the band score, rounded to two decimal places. 129.80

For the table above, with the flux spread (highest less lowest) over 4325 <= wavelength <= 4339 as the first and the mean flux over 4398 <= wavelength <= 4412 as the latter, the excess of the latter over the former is 45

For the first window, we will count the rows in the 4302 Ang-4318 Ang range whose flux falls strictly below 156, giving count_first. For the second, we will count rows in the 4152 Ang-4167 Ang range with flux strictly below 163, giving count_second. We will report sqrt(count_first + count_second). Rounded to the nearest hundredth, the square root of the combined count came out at 3.32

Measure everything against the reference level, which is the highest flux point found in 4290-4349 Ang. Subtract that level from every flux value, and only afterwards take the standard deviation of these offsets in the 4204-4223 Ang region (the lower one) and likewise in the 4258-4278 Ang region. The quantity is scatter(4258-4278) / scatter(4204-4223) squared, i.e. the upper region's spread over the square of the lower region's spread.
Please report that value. 0.07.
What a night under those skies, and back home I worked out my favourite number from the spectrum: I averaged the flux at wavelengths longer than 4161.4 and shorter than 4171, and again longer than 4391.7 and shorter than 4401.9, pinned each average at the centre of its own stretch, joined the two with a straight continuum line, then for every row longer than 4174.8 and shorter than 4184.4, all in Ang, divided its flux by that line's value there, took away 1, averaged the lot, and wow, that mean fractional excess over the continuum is -0.12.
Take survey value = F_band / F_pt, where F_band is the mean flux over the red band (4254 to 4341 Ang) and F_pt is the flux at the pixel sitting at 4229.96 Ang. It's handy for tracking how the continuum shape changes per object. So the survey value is 1.9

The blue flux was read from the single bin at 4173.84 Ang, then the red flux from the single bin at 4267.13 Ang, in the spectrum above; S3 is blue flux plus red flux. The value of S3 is 300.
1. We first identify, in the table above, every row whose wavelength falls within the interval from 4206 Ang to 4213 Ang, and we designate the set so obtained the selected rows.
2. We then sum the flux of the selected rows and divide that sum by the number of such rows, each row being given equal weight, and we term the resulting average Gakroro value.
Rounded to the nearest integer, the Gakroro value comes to 169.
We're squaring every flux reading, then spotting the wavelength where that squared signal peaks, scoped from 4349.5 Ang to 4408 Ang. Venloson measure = 4362.51 Ang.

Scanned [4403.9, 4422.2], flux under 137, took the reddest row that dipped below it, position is 4404.90 Ang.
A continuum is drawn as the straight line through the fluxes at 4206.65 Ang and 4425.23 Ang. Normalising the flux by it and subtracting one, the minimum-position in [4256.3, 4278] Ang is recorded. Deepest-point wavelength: 4275.00 Ang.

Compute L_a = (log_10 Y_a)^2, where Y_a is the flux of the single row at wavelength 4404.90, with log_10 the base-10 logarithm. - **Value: 4.4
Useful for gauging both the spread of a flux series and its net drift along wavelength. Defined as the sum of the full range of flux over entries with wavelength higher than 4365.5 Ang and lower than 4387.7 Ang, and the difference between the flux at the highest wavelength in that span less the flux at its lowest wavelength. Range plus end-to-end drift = 51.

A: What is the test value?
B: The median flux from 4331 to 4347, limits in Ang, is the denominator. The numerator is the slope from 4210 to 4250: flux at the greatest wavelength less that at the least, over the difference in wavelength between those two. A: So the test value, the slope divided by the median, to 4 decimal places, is -0.0019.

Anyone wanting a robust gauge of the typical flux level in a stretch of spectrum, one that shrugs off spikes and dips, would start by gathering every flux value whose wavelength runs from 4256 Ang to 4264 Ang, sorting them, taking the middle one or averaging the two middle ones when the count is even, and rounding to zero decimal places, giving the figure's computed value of 146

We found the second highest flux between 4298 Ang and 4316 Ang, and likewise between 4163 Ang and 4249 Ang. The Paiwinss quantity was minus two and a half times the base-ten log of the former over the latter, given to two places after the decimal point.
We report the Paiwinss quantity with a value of 0.12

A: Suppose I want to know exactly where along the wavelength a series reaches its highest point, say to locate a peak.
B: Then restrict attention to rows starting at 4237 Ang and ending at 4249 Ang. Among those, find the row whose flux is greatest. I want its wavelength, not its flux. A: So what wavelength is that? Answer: 4245.57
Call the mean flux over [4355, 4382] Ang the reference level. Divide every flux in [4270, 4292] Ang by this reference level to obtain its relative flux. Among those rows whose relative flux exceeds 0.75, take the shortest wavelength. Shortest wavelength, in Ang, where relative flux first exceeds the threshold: 4278.94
